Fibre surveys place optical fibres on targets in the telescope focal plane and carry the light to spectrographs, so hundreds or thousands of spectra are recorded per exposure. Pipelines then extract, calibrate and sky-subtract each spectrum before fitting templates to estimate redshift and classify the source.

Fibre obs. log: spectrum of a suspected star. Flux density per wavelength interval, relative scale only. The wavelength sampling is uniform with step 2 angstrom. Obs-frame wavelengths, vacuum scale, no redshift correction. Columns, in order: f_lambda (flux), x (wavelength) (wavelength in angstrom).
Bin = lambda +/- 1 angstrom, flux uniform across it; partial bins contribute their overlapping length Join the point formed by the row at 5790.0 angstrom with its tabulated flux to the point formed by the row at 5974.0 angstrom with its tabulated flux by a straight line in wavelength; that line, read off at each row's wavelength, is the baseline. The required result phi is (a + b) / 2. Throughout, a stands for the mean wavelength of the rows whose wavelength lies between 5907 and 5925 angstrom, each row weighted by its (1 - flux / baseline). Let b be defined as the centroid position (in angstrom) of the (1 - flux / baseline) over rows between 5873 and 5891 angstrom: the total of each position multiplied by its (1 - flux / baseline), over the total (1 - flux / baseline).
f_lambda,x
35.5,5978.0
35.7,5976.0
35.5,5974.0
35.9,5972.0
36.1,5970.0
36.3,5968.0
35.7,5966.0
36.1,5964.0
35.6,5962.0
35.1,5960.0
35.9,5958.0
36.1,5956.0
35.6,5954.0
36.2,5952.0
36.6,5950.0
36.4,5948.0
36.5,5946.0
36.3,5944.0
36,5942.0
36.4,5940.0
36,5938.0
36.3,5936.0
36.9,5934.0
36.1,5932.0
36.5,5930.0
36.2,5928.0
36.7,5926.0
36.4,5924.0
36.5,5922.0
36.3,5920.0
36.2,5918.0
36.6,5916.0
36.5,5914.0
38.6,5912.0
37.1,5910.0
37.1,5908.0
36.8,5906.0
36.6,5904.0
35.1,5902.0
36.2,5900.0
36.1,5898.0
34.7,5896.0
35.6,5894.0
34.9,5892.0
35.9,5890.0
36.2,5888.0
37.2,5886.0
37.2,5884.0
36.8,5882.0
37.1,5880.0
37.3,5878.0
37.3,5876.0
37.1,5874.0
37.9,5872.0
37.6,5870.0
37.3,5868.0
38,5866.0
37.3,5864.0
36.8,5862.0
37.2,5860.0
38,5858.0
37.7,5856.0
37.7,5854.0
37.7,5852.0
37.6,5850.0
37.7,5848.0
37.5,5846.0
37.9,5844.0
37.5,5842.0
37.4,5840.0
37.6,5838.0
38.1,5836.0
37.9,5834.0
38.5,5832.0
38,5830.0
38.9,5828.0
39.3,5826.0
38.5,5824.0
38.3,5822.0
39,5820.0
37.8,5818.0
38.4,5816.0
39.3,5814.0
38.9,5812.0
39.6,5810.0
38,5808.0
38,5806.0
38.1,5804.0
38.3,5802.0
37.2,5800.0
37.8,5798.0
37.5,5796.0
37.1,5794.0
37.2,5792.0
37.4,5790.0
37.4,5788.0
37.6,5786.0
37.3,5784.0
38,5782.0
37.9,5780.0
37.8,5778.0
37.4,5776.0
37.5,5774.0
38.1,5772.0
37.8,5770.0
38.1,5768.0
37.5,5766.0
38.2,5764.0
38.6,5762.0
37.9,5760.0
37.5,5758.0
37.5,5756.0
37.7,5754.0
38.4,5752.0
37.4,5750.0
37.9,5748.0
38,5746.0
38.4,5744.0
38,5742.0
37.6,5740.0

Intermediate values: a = 5913.4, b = 5878.6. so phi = 5896.0 angstrom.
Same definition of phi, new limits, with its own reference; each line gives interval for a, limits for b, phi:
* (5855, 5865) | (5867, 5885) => 5867.1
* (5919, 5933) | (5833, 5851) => 5883.8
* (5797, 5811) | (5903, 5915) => 5858.2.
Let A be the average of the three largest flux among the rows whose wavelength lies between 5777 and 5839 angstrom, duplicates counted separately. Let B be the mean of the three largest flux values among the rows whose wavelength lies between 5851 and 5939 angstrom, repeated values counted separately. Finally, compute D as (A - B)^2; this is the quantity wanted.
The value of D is 1.4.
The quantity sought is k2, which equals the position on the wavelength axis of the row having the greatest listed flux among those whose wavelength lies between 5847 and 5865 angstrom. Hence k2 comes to 5858.0 angstrom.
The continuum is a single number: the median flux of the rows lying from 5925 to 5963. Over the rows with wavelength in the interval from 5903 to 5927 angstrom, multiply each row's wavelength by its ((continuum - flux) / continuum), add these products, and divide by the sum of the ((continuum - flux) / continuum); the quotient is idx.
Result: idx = 5912.5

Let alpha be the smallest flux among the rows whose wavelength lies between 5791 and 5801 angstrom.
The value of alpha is 37.1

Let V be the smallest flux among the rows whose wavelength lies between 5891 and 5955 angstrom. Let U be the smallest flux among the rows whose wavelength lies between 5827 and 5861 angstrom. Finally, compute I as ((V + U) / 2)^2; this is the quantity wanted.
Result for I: 1292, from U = 37.2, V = 34.7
